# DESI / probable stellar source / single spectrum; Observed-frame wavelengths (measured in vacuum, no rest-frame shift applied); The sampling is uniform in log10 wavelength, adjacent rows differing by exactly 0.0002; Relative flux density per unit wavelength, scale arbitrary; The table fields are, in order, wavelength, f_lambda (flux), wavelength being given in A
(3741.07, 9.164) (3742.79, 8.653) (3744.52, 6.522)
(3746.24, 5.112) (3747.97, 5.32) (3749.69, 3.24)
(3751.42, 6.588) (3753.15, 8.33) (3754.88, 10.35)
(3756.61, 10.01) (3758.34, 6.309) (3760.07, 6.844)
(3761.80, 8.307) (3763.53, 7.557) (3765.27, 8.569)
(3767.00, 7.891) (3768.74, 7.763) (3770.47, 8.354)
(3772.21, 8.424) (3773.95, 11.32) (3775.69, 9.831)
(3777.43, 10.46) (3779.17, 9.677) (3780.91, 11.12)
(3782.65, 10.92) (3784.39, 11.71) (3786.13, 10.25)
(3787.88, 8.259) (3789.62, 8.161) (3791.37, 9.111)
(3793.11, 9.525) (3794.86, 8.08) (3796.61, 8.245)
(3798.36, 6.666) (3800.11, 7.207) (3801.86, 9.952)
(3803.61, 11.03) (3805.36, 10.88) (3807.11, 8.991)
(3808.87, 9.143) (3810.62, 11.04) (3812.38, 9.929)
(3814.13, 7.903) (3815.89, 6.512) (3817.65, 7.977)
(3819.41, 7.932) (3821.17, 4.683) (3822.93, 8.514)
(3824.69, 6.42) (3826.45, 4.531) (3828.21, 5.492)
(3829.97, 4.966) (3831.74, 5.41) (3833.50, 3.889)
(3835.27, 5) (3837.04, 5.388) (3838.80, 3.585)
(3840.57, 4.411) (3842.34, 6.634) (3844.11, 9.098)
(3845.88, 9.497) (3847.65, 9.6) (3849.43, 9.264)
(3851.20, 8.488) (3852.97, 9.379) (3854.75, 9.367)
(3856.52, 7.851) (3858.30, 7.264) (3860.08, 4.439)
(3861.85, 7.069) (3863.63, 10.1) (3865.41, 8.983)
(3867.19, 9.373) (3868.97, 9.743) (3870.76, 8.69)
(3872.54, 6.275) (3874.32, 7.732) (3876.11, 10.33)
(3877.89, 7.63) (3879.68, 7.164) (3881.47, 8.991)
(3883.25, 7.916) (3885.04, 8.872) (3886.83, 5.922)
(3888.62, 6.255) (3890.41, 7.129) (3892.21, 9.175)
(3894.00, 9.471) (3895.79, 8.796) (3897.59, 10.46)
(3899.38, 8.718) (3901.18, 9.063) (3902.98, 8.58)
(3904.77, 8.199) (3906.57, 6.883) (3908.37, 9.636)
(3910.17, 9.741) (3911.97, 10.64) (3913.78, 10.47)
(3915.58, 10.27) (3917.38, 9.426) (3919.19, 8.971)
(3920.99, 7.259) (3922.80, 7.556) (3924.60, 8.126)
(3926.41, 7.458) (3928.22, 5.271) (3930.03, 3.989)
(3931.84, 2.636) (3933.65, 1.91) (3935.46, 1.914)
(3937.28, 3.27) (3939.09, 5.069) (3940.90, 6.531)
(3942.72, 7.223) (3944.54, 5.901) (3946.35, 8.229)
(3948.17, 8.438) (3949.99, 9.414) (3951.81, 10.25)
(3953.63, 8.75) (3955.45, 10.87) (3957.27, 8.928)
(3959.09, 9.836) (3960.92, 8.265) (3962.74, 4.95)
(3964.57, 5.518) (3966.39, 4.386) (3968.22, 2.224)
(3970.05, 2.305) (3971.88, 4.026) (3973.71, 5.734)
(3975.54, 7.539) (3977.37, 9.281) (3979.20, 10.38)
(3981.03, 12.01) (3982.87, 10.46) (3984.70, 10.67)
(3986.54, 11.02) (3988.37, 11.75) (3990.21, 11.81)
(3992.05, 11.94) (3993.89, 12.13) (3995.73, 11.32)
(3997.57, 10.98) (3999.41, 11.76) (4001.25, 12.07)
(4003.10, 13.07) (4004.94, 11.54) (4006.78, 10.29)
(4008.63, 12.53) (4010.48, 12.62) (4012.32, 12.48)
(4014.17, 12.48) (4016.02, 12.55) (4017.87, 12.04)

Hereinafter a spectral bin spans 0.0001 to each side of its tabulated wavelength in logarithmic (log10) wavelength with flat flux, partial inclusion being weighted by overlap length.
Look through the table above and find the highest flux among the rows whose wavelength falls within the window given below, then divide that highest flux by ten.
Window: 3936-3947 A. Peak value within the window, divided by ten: 0.82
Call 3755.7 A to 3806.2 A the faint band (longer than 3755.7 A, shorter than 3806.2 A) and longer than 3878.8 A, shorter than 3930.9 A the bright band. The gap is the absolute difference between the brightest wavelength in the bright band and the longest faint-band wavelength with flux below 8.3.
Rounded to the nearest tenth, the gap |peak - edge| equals 111.9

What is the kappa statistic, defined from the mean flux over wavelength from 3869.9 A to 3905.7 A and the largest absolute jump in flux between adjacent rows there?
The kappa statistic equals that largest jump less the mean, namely -5.32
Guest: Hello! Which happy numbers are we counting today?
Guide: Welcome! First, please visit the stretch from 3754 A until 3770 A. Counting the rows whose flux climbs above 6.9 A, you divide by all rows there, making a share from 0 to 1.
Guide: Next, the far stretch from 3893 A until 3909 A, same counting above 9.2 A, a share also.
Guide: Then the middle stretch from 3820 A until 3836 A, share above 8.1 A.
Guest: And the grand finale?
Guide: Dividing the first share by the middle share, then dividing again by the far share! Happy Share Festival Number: 21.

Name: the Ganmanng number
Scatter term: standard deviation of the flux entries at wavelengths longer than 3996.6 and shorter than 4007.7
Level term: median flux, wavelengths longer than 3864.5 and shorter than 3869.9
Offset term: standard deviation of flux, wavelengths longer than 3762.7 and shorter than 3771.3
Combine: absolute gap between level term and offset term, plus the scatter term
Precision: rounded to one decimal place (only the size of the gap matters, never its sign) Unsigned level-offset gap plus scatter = 9.9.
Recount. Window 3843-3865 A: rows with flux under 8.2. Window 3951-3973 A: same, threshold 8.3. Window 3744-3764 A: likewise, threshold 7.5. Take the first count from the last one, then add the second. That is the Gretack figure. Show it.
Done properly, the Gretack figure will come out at 10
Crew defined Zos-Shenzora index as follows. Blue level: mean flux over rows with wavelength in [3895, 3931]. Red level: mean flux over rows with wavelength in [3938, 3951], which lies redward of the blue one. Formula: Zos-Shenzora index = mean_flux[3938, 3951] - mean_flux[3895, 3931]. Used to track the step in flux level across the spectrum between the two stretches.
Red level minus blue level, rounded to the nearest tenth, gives -1.2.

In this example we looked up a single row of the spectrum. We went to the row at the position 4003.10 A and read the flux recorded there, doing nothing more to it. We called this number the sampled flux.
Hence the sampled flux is 13.07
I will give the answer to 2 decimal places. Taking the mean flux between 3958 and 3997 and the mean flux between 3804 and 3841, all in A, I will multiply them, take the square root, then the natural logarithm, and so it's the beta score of 2.03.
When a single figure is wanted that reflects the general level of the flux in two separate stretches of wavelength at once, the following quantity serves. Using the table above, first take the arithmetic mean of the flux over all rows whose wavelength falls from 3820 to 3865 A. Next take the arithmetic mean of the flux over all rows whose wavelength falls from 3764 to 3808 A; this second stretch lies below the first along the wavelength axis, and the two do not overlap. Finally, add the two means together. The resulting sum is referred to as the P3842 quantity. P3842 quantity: 16.1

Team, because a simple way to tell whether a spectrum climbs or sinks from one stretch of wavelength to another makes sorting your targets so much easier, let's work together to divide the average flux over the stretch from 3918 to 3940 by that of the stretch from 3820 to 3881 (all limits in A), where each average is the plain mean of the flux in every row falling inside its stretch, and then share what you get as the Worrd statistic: 0.73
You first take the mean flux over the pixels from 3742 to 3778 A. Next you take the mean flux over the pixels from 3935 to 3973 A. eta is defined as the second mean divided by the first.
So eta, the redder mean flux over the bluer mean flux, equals 0.8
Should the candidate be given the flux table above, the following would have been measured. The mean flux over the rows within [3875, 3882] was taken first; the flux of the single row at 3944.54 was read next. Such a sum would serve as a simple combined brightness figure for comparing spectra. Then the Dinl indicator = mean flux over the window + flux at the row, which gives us 14.4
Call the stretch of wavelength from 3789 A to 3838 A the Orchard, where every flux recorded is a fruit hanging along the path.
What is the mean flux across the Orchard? 7.6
